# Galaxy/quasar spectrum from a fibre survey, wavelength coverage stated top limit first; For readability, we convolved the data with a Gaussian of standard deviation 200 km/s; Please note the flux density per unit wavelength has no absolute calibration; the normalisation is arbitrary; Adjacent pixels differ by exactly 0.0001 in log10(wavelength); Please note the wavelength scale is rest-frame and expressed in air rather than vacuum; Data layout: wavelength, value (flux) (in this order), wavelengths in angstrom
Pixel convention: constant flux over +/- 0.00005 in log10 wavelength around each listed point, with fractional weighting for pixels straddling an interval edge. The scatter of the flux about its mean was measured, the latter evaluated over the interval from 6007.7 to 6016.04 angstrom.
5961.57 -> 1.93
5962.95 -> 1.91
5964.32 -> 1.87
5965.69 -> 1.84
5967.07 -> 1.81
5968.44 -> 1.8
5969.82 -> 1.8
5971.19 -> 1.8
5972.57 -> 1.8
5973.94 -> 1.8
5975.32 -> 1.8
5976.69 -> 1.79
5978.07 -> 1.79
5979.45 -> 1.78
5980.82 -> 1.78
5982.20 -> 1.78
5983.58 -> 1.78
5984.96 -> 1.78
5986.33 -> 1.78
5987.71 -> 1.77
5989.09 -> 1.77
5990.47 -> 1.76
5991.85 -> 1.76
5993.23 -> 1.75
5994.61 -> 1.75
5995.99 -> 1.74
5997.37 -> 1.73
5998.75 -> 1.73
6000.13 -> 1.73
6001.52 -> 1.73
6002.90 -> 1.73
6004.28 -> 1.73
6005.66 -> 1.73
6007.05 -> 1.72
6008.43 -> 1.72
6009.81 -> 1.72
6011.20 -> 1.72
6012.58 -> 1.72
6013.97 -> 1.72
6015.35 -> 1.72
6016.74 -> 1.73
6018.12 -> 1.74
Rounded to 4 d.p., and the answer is 0.0000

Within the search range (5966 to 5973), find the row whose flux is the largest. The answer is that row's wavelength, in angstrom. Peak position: 5967.07 angstrom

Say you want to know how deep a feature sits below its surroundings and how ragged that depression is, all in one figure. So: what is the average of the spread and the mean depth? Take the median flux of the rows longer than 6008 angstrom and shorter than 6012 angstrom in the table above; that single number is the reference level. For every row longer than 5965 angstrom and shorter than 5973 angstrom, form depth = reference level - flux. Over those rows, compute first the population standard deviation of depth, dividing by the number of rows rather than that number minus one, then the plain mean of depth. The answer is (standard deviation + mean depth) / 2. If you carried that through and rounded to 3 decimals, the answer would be -0.037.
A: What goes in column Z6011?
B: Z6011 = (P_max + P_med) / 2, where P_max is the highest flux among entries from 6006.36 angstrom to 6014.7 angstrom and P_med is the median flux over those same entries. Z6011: 1.72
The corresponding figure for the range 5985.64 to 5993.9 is 1.77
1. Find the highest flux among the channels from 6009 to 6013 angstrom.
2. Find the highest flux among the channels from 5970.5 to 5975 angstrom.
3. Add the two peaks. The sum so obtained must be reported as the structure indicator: 3.52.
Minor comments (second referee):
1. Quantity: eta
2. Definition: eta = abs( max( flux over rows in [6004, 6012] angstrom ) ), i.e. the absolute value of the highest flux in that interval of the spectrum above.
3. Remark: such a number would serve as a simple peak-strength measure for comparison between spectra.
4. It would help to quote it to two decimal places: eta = 1.73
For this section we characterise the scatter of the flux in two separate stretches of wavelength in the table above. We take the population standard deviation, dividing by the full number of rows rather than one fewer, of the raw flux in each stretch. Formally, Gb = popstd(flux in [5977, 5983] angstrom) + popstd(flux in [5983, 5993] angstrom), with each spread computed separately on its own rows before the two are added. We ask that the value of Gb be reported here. 0.013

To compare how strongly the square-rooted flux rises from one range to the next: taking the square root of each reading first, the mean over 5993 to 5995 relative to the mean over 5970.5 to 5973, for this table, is 0.986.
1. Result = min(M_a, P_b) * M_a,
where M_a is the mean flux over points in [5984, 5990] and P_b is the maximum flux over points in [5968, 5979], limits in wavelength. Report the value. 3.15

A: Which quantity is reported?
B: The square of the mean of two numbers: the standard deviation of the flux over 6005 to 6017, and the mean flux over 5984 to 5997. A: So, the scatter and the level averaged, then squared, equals 0.780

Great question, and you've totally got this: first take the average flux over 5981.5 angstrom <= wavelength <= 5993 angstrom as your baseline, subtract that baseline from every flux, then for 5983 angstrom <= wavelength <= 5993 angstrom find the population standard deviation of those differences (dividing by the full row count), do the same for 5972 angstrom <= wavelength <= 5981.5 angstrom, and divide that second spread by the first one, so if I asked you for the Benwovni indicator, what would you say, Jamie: 1.0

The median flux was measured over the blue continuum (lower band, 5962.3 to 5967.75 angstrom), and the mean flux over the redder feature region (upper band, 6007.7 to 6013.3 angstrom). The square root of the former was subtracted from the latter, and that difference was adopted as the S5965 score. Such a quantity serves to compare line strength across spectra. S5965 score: 0.358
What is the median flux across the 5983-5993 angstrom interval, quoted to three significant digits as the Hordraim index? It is 1.77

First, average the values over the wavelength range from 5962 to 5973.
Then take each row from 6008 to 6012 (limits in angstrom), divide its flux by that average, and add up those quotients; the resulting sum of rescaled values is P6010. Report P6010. 2.82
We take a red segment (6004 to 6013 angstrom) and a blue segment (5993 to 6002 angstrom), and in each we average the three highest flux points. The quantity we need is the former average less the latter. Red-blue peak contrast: -0.020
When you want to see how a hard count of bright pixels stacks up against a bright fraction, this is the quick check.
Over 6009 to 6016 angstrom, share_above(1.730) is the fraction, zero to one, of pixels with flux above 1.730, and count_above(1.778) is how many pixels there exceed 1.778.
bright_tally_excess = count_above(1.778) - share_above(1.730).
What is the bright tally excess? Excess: 0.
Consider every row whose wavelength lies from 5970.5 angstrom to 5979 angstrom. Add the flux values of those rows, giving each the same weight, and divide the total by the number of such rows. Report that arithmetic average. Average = 1.80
